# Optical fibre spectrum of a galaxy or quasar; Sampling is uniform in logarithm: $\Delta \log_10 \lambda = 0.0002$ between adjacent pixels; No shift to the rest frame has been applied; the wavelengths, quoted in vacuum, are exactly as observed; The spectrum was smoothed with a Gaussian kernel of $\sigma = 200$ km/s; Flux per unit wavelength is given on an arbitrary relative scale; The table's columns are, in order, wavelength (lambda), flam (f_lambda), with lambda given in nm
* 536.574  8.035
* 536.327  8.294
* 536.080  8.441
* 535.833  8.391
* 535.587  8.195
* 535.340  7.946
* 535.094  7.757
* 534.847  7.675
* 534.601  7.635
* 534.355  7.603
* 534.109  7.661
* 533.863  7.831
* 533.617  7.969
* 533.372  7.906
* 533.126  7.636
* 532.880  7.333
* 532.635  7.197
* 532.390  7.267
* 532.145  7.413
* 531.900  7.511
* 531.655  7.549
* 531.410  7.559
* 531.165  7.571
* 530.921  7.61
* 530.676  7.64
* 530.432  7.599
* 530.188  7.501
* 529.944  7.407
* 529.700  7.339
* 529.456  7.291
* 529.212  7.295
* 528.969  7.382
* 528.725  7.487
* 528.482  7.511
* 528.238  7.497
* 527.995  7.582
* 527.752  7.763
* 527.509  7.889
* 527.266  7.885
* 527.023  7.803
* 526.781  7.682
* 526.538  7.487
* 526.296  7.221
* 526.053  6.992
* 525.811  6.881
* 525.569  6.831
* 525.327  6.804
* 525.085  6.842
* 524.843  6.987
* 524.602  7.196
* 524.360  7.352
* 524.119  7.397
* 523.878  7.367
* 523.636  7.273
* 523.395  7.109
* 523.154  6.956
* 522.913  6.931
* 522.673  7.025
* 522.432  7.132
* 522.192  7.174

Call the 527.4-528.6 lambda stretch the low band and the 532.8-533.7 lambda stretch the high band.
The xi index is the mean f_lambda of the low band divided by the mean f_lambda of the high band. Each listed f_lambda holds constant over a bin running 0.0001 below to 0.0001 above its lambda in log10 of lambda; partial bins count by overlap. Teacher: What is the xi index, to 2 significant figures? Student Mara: 0.99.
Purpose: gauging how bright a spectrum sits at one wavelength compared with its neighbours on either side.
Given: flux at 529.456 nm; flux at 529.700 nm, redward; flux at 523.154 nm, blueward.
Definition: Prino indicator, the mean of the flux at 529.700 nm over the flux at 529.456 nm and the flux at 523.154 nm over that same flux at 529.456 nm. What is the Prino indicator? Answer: 0.98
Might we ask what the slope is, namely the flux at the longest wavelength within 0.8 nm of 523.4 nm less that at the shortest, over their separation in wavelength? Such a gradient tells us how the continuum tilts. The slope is 0.3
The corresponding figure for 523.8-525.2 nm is -0.4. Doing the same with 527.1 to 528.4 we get -0.4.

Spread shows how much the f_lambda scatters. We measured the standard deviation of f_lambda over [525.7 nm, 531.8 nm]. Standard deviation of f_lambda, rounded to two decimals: 0.24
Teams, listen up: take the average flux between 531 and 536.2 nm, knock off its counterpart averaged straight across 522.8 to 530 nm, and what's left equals 0.4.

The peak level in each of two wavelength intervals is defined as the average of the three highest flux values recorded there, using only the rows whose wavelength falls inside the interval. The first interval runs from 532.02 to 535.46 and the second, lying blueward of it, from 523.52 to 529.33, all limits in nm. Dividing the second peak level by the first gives 0.99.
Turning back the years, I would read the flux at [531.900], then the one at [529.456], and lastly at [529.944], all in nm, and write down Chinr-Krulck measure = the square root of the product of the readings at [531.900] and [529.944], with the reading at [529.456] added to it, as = 14.7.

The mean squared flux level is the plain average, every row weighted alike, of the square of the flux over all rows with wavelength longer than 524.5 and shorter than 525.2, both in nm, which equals 49.1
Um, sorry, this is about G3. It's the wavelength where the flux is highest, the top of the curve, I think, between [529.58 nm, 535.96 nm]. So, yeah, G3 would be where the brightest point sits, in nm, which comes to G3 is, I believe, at 535.833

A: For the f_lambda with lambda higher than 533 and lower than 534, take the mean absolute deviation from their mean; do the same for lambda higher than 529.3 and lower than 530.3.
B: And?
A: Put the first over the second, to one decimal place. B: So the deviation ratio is 1.5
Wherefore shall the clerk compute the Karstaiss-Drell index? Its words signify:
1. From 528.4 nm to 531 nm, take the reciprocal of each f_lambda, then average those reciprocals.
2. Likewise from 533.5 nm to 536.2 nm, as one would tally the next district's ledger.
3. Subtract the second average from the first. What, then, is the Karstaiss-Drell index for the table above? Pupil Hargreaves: 0.008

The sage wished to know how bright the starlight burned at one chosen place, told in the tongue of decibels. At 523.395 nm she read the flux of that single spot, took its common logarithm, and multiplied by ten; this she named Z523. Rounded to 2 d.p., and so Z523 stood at 8.52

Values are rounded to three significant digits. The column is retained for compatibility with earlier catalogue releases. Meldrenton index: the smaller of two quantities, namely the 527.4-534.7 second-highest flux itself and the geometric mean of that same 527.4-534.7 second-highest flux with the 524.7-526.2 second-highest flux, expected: 7.43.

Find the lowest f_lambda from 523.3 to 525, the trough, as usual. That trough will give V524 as 6.987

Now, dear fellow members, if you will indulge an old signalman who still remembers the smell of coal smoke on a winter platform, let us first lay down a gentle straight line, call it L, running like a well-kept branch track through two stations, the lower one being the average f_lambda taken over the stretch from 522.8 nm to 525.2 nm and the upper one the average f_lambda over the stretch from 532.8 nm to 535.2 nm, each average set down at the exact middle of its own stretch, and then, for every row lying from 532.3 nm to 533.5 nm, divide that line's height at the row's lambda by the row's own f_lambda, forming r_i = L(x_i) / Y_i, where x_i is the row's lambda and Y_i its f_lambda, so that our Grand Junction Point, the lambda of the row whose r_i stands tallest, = 532.635 nm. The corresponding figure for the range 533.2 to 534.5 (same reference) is 534.355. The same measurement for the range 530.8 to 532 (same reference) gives 531.900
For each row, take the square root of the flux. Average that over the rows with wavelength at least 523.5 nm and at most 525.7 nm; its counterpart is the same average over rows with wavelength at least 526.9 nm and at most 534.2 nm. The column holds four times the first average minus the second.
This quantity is 7.92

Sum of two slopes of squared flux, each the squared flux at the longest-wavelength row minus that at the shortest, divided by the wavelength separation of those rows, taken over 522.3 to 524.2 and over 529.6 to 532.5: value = 2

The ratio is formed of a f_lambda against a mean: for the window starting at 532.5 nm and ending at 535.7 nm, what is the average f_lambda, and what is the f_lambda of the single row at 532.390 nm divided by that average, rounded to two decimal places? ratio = 0.94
